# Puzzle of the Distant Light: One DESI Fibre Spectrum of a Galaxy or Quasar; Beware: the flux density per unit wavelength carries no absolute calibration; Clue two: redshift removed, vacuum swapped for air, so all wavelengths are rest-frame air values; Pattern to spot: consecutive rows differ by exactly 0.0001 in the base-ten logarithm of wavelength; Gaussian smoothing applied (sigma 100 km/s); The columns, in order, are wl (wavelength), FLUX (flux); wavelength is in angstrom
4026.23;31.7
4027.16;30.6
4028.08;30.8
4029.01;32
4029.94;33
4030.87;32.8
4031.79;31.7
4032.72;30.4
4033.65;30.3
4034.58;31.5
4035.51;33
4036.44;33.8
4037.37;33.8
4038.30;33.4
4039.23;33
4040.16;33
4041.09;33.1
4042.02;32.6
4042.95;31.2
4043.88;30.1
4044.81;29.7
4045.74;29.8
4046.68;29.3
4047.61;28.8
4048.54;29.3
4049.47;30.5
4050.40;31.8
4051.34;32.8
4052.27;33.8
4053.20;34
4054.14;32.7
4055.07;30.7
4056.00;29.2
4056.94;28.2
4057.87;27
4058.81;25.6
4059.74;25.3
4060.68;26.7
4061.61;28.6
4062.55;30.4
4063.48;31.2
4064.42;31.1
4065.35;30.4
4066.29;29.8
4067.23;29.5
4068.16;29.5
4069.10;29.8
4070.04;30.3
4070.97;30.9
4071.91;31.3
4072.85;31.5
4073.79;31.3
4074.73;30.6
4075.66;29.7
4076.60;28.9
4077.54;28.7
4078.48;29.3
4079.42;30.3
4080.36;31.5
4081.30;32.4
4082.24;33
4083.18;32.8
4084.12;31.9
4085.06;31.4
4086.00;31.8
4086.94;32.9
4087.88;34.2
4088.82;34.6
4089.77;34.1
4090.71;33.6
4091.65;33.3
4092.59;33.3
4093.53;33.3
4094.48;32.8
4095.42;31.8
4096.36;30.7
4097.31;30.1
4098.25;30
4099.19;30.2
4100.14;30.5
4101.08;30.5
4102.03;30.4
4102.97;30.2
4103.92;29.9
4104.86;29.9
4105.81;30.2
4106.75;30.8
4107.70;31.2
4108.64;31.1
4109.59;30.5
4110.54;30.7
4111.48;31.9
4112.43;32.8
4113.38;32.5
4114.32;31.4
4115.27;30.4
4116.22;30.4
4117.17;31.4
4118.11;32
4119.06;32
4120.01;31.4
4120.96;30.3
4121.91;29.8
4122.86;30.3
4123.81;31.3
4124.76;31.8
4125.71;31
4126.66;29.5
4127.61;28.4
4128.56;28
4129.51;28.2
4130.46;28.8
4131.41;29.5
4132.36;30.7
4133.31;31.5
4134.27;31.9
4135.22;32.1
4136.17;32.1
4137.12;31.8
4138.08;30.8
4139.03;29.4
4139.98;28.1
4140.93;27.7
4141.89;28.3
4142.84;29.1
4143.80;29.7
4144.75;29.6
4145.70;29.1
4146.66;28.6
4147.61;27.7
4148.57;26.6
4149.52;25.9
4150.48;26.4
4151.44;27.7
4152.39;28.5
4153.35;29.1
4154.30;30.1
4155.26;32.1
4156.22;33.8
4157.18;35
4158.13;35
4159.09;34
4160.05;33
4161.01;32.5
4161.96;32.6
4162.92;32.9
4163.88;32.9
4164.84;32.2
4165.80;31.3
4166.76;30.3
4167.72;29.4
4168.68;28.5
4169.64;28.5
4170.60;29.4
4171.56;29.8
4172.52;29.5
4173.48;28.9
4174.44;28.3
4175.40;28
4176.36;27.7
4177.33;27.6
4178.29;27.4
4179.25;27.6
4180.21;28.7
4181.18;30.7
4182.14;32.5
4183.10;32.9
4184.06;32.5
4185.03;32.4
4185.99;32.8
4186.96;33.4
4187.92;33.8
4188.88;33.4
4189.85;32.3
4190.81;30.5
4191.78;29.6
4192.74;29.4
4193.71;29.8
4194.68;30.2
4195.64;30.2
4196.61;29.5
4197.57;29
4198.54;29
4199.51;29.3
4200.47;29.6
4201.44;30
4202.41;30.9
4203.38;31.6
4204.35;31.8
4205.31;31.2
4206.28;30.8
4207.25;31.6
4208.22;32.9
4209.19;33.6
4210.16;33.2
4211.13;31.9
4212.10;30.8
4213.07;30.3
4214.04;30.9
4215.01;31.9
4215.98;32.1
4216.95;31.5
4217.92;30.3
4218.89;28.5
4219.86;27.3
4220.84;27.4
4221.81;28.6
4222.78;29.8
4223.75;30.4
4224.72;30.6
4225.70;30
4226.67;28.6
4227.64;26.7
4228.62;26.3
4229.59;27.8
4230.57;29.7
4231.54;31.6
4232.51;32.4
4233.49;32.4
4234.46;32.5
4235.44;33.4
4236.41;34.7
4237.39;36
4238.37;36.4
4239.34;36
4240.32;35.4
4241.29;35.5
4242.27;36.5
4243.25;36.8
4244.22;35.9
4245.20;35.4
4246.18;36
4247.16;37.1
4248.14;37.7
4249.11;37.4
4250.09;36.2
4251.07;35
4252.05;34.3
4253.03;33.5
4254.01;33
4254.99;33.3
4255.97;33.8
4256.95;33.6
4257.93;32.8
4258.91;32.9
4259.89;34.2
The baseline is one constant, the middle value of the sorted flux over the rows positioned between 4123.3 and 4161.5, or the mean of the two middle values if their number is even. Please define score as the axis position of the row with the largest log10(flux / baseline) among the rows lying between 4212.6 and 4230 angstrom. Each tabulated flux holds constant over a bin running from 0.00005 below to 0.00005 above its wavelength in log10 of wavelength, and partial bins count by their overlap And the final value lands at 4215.98 angstrom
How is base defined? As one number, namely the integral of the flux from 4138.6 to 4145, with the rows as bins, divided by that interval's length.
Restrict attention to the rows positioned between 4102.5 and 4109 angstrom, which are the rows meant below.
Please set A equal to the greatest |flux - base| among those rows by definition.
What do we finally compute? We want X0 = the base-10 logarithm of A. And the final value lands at 0.38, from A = 2.4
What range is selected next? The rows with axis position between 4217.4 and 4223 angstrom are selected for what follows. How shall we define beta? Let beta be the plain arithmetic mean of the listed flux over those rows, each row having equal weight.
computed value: 29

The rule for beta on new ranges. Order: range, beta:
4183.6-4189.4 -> 33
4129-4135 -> 30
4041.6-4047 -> 30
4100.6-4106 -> 30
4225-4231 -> 28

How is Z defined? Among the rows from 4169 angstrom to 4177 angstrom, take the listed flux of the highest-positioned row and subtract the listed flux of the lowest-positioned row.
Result -0.8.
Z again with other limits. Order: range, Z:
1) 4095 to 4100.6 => -1.3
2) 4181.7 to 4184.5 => 0.0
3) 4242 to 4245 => -0.6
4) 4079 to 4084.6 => 1.6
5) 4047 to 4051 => 3.0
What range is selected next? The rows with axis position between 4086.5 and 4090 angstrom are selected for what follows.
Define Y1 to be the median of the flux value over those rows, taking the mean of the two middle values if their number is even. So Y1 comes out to 34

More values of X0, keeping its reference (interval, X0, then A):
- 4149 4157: 0.70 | 5.0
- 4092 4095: 0.65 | 4.5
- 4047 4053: 0.70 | 5.0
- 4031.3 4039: 0.70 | 5.0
